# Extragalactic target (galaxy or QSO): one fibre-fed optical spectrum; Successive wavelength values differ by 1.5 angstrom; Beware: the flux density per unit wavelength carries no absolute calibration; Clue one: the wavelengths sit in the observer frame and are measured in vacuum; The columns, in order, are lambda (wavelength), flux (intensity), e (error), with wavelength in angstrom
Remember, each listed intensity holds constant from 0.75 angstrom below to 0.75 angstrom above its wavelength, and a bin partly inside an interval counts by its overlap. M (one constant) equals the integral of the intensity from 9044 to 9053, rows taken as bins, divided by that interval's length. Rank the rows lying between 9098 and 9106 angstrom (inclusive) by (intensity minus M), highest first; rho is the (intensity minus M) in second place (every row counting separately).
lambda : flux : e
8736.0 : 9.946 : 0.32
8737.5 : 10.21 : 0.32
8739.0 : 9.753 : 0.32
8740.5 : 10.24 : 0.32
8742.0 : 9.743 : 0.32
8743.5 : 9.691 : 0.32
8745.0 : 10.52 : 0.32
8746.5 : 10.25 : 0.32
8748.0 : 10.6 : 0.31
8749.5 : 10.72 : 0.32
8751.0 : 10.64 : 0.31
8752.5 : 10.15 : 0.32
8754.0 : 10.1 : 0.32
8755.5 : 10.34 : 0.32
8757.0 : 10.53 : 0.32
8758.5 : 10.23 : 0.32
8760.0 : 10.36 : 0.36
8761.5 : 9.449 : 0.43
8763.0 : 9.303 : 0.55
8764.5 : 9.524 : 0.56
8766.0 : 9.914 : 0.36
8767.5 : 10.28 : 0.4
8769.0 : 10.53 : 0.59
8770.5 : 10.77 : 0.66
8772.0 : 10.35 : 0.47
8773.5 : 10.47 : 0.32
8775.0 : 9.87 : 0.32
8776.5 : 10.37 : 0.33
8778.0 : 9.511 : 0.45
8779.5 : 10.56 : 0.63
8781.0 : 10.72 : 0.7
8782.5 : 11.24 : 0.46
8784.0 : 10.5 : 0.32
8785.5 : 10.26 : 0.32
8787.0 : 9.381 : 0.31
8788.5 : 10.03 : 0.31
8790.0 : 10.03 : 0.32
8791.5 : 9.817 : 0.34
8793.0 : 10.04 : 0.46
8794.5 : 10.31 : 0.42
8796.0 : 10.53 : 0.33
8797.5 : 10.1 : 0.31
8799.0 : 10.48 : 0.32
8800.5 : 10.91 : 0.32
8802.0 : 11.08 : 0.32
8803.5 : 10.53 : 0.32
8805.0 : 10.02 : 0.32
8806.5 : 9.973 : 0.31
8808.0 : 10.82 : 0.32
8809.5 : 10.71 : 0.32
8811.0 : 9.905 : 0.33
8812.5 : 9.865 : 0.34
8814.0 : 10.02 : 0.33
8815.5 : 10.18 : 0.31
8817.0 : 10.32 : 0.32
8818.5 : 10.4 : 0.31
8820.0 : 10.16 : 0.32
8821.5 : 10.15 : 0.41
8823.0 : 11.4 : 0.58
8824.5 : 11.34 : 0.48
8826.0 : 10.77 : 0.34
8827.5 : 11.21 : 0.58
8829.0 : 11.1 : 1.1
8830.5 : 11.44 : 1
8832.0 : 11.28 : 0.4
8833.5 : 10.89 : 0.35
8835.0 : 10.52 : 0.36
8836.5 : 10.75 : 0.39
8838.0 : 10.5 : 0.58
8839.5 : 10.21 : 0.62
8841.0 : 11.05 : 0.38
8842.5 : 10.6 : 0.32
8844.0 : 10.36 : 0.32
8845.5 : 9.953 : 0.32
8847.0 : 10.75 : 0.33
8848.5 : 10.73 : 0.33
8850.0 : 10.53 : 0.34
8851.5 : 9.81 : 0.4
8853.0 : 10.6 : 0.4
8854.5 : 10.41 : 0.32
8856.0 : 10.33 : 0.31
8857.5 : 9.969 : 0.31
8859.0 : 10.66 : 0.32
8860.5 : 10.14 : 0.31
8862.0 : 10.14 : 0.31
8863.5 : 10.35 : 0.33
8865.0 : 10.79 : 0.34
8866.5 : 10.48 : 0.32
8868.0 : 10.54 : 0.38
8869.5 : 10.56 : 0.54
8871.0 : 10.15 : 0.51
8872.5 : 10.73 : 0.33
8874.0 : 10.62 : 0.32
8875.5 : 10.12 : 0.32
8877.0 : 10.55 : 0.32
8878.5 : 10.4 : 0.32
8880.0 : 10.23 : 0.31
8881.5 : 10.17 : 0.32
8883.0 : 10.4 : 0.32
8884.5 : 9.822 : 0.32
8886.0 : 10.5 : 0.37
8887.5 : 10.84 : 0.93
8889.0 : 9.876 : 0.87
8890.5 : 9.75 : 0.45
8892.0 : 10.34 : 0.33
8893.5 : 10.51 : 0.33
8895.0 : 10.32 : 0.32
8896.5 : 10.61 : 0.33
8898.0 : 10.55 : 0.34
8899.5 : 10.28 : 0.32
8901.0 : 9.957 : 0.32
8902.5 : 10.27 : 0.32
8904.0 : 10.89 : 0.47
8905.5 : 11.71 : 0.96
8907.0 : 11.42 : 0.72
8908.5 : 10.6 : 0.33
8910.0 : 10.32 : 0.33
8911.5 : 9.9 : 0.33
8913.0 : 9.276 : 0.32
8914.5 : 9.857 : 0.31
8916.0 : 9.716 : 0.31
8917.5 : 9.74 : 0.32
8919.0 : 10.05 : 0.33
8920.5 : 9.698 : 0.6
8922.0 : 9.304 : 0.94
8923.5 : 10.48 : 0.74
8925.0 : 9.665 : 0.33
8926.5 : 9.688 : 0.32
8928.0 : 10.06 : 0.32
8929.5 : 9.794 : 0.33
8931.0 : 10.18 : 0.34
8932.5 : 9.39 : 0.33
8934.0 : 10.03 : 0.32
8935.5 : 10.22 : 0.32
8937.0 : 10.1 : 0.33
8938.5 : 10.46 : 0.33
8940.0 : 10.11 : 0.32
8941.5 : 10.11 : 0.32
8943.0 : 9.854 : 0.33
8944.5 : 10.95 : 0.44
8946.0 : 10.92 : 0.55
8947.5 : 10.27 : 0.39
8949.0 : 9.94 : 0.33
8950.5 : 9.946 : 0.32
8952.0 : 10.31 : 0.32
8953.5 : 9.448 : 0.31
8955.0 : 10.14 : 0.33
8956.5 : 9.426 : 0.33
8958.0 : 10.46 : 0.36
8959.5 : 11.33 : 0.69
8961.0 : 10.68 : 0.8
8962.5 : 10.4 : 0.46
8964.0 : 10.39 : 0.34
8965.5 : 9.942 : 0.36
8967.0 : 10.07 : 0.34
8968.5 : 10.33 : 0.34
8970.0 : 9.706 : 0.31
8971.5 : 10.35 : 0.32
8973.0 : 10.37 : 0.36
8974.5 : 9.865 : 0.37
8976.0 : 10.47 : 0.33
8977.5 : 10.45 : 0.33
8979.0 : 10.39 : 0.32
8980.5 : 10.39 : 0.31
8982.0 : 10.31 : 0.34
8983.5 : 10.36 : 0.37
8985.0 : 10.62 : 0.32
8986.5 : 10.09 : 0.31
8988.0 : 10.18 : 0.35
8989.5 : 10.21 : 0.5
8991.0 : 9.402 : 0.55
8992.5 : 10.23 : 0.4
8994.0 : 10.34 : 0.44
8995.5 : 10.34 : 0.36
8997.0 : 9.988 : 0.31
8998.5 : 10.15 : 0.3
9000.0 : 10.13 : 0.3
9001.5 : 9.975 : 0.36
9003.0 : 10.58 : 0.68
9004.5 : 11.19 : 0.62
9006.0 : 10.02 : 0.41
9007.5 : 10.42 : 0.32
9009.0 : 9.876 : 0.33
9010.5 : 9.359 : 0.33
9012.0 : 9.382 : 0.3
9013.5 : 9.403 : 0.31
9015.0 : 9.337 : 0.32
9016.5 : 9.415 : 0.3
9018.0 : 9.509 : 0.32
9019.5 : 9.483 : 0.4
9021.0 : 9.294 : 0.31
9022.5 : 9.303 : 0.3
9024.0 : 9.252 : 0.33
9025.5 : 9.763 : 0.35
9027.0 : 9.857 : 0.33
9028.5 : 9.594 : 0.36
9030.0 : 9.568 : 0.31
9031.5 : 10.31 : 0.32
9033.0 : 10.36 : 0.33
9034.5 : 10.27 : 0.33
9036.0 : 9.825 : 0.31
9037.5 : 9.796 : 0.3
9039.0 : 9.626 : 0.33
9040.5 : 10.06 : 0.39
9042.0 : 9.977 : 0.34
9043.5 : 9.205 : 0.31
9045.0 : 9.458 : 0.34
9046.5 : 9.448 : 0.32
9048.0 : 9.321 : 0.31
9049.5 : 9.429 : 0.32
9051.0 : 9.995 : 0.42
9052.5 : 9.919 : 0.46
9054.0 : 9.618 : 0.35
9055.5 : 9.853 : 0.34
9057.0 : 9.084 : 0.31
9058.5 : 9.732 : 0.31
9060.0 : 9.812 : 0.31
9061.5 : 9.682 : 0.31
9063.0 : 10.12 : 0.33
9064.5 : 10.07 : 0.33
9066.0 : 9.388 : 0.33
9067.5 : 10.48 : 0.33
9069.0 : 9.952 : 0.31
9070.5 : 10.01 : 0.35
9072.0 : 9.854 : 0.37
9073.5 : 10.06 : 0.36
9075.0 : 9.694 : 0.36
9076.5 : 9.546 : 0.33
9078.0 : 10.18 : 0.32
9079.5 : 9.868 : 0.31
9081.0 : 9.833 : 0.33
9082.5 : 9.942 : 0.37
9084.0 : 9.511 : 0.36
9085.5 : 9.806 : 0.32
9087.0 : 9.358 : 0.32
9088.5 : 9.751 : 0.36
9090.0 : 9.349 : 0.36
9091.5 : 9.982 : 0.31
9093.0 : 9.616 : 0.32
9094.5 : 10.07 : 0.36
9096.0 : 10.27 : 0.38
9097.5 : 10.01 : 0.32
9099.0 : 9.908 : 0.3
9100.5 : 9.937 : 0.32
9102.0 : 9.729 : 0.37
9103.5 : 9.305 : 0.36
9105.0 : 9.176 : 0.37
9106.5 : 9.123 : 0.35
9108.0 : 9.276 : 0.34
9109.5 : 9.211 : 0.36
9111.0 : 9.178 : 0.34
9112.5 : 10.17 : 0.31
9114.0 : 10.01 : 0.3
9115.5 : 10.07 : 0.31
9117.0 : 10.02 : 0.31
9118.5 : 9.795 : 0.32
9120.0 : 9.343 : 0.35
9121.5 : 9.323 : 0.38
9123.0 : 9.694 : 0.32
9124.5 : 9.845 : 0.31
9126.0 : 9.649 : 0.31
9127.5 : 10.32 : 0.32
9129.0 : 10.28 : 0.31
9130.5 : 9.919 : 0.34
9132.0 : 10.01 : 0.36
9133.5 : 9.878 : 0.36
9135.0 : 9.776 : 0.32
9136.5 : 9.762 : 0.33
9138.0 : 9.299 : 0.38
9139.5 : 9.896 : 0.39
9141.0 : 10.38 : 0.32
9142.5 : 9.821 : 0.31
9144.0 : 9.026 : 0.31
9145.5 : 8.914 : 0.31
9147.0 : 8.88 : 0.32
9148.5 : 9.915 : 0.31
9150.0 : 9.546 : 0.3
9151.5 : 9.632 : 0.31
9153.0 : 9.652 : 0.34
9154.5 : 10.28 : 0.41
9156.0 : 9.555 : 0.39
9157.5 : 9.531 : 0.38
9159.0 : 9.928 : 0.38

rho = 0.3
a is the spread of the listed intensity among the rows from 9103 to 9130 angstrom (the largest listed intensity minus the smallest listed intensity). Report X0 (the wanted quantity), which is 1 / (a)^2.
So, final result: 0.70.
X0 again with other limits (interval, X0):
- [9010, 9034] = 0.81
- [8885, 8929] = 0.17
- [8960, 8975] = 1.05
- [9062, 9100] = 0.78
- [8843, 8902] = 0.84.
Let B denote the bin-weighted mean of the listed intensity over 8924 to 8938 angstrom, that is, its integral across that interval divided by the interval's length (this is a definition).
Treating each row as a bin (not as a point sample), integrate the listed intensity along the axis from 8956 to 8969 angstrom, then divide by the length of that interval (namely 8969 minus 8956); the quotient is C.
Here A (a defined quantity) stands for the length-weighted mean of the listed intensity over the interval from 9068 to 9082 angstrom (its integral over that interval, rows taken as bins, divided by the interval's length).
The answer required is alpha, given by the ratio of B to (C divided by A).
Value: 9.49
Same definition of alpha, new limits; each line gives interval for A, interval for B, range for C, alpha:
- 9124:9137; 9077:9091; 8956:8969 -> 9.35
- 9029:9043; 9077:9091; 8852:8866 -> 9.35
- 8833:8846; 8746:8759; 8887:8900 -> 10.61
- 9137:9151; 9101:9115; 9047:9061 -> 9.37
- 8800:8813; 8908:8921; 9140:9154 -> 10.80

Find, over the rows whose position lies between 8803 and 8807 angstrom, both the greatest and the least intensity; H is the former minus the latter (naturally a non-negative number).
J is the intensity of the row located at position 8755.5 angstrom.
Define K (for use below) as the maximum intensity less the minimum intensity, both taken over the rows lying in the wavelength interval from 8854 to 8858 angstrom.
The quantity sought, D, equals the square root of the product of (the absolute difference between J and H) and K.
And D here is 2.08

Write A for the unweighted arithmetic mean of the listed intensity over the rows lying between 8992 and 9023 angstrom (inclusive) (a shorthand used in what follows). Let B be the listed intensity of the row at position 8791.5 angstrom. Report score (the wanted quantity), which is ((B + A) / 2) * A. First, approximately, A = 9.9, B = 9.817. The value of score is 97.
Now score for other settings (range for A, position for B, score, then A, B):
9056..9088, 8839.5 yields 98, 9.8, 10.21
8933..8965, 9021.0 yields 100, 10.3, 9.294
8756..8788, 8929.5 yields 102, 10.2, 9.794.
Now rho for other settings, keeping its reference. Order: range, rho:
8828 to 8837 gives 1.7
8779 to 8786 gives 1.1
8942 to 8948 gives 1.3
